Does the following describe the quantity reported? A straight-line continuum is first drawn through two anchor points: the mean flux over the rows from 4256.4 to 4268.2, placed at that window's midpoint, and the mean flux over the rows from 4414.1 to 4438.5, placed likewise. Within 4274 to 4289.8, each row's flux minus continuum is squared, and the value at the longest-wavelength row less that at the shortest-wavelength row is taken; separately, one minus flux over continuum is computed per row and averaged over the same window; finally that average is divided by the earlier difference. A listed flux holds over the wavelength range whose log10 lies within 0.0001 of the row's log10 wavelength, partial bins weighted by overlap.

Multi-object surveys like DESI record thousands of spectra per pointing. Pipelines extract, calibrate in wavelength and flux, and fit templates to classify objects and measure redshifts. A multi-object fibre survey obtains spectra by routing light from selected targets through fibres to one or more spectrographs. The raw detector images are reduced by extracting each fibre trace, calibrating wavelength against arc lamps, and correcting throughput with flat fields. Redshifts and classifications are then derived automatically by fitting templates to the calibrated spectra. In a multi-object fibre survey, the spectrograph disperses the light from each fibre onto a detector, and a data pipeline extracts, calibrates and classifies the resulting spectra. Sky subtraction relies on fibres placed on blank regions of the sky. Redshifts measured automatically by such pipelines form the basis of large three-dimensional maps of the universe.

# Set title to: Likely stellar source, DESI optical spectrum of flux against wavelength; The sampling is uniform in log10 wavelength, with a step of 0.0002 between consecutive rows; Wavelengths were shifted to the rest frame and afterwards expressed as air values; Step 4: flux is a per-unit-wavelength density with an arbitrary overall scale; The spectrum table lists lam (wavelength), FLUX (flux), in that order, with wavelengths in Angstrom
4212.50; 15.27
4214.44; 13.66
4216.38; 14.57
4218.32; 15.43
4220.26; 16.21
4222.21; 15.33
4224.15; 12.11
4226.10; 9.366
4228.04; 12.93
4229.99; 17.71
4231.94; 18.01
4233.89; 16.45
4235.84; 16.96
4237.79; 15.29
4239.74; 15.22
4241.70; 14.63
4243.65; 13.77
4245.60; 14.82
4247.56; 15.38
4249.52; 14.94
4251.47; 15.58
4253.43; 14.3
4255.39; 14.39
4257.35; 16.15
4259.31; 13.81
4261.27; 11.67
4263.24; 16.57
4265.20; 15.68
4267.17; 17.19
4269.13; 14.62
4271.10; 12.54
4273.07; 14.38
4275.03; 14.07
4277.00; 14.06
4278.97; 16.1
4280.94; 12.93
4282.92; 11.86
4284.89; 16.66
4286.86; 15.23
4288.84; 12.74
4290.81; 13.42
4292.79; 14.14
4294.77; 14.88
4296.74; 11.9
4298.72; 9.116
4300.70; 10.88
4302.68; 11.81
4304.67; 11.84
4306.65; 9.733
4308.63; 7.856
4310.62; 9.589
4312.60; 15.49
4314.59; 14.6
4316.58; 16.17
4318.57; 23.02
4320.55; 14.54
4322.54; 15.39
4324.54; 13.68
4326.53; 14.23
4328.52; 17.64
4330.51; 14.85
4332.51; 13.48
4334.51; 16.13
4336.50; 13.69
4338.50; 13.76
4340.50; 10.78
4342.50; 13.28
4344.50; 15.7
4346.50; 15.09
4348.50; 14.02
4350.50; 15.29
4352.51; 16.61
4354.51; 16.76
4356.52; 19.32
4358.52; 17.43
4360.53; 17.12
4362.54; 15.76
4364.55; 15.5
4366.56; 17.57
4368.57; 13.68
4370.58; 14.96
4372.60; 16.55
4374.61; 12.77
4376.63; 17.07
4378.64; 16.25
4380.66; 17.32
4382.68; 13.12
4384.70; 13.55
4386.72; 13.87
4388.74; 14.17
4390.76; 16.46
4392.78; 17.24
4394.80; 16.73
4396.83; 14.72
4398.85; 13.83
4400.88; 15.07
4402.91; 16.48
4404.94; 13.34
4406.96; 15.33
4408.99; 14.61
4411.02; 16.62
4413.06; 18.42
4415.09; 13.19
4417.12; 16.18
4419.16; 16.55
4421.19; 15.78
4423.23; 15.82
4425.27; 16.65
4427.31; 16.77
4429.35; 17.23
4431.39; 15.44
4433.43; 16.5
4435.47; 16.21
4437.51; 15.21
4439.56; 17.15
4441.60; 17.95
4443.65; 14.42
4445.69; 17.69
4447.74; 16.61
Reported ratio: 0.013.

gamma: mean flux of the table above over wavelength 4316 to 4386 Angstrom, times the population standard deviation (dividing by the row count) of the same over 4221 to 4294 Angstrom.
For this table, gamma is 28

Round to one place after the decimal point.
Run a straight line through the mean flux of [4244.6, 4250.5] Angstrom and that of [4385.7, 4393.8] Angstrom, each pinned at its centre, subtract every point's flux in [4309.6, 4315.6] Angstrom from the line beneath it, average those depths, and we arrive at 2.0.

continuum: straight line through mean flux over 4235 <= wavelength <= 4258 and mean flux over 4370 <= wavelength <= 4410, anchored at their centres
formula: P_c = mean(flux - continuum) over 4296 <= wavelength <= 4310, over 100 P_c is -0.047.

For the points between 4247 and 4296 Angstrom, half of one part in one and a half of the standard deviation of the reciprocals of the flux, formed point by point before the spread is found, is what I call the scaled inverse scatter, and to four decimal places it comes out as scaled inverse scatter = 0.0024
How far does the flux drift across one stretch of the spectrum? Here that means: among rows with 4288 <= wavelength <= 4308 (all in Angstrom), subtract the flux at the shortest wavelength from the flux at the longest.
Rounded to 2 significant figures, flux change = -3.0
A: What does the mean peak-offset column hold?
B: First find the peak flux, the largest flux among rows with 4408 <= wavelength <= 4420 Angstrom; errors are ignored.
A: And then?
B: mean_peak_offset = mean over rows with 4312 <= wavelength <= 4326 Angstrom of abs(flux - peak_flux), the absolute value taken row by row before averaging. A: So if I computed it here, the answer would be 3.6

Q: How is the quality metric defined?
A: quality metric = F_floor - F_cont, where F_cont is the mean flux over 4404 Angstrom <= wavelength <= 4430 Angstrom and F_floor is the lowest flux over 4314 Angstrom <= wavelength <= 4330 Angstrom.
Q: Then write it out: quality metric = -2.2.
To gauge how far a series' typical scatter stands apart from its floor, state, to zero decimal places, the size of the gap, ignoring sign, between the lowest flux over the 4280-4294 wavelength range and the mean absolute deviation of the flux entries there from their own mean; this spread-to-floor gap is 11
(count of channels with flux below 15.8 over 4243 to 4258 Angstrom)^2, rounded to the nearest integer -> 49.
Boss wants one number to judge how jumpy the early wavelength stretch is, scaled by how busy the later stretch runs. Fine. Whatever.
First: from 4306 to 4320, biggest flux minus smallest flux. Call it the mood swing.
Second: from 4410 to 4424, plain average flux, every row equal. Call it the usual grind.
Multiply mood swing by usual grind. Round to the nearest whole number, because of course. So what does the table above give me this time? 244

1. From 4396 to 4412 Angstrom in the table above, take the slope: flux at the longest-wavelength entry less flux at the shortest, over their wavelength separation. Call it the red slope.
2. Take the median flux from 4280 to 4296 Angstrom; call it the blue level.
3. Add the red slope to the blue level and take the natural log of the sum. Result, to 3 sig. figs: 2.63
